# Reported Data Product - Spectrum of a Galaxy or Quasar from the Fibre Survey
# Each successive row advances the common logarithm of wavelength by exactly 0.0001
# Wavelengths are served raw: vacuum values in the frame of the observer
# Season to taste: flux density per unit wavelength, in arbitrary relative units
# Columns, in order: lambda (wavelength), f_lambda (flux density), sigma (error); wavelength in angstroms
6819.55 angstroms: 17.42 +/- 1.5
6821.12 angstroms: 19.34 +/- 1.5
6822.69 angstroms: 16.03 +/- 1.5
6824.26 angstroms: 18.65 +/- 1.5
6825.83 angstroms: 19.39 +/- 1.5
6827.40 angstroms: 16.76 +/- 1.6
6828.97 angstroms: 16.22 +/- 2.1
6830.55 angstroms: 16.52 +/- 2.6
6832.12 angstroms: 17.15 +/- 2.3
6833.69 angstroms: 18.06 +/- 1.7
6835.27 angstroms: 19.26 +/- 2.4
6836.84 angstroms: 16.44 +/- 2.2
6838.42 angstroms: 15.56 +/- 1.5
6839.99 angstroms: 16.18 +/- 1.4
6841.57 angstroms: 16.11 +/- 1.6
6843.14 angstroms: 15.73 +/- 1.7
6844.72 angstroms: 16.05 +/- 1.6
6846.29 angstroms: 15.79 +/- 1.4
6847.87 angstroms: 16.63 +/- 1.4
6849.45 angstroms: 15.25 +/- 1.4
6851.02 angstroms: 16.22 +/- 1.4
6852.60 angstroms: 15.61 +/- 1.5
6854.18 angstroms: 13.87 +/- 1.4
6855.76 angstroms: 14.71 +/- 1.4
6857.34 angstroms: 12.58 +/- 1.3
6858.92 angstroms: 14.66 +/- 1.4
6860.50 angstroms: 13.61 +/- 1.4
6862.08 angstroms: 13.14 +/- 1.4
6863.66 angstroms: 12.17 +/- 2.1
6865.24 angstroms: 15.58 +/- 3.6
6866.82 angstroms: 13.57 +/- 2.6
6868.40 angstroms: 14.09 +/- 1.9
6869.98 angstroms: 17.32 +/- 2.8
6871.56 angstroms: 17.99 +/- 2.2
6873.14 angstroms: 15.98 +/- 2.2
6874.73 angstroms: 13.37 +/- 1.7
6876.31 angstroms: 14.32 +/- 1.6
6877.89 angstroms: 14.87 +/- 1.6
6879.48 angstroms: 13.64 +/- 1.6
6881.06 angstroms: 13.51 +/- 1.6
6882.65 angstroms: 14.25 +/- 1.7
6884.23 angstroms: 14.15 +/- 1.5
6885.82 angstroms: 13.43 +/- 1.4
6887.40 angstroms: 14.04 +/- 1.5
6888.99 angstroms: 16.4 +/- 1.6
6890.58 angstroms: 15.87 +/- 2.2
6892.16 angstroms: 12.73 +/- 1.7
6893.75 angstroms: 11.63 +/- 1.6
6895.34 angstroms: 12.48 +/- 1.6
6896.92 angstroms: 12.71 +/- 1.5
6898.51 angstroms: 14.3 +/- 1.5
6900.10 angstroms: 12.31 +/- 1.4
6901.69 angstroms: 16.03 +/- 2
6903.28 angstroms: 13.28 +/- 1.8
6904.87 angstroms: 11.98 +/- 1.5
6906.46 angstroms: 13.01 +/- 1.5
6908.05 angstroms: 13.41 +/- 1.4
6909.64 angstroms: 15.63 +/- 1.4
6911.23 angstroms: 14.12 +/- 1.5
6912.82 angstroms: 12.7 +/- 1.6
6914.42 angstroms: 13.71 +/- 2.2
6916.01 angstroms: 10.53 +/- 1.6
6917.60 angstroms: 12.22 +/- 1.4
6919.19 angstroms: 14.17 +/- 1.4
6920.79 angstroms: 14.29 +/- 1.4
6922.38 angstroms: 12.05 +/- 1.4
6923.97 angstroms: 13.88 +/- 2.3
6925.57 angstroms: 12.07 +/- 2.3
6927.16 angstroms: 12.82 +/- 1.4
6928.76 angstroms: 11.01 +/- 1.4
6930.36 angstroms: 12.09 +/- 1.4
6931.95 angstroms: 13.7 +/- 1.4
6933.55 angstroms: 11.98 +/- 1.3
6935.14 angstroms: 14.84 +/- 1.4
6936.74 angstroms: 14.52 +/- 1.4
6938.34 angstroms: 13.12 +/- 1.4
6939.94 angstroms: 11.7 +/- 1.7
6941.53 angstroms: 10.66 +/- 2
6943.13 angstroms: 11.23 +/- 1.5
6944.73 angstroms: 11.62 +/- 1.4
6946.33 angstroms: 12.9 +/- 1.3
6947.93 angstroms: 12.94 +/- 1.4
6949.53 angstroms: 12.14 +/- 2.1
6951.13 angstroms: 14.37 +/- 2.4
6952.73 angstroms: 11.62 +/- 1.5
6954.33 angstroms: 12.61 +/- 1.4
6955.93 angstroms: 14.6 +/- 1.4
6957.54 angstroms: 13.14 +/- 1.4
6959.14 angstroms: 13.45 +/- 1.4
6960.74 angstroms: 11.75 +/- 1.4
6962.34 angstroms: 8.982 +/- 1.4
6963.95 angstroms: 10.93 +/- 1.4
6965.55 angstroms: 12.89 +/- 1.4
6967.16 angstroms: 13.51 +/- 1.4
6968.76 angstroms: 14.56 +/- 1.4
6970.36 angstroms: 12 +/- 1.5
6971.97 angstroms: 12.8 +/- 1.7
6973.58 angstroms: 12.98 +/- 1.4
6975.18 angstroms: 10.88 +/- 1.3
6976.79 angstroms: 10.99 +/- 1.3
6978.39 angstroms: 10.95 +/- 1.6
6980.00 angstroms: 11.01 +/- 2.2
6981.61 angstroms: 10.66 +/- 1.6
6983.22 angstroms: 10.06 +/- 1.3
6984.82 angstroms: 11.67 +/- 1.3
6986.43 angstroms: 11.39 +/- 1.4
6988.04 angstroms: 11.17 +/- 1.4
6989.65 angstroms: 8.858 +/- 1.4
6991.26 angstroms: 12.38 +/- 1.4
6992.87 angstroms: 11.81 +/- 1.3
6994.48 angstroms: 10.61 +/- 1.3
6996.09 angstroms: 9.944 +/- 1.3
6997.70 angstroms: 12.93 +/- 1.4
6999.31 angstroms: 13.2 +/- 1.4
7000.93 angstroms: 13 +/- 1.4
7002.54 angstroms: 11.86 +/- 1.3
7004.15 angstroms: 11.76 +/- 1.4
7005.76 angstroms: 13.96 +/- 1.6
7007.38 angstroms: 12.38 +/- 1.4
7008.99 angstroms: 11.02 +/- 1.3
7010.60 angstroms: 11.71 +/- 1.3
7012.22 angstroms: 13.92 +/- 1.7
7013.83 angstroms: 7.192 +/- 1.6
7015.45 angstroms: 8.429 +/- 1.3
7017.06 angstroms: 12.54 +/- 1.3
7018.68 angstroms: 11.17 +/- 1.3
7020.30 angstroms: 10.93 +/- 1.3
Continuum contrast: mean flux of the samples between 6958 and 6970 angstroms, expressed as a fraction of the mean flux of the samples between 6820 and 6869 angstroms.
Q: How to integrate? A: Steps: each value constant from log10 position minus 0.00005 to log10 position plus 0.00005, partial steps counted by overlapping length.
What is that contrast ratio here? 0.78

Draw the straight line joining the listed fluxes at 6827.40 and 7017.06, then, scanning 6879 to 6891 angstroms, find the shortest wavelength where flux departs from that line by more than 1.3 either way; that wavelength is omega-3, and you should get 6879.48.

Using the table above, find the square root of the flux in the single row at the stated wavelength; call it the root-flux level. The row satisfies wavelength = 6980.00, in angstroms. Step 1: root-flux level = 3.32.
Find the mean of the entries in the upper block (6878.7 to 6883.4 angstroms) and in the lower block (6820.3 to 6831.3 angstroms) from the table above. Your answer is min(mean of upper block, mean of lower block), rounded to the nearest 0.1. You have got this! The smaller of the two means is 13.8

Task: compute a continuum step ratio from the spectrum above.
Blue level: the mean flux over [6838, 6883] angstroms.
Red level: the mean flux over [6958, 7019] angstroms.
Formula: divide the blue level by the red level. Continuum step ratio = 1.28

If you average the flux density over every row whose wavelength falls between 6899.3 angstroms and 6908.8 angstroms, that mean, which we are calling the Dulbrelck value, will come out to 13.3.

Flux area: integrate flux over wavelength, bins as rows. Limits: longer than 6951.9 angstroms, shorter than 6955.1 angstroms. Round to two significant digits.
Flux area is 39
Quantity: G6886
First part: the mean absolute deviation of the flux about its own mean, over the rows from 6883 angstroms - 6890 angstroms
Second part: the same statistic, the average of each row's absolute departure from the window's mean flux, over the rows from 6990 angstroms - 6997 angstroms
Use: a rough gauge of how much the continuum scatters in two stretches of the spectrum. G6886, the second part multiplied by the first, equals 0.86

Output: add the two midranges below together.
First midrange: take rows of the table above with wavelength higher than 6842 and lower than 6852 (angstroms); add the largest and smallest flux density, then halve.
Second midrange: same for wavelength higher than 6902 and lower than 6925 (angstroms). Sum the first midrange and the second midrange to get 29.0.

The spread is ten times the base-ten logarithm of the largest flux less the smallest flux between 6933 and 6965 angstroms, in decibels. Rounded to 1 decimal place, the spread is 7.7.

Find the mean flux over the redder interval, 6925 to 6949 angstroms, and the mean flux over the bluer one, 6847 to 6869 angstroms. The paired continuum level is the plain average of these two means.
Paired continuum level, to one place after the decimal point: 13.4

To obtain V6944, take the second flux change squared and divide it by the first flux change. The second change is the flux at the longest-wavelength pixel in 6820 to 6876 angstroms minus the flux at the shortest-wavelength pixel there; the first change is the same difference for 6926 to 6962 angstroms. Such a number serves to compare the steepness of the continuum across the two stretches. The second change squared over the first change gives -33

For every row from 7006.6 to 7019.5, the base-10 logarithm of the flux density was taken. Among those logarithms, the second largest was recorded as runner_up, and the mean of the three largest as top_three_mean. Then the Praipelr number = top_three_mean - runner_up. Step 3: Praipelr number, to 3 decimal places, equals 0.013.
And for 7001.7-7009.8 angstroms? 0.011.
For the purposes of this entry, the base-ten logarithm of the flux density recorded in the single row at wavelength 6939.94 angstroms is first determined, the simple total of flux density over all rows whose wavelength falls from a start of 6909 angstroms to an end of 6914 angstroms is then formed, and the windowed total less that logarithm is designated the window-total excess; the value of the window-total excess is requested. 41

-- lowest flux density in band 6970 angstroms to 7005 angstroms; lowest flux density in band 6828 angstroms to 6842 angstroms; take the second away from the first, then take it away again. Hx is -22.3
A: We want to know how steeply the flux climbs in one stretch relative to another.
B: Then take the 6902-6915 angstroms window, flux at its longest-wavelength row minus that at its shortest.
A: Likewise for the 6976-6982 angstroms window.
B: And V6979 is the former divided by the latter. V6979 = -1.3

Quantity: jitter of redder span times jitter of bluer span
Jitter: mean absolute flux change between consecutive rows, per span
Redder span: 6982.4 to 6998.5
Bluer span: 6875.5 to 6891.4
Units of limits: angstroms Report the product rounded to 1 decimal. 1.2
